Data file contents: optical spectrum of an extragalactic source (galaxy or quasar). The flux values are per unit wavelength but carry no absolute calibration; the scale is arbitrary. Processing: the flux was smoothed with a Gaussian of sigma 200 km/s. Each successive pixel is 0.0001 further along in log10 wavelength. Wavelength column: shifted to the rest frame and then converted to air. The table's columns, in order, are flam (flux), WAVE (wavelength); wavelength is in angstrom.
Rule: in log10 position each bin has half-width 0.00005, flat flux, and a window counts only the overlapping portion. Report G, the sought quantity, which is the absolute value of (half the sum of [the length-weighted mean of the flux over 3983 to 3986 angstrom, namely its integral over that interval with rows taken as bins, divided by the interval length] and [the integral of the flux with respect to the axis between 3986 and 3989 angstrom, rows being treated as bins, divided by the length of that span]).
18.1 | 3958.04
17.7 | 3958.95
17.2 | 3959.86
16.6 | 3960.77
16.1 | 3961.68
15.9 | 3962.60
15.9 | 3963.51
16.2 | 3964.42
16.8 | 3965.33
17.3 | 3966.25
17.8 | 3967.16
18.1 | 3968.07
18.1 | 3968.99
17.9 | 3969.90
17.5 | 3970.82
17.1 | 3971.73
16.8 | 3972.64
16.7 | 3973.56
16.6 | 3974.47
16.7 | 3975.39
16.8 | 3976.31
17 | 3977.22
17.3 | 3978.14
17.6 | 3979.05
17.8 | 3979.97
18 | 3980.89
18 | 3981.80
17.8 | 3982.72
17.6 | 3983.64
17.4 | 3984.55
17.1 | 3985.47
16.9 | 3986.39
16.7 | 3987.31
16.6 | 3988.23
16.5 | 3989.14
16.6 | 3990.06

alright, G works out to 17.1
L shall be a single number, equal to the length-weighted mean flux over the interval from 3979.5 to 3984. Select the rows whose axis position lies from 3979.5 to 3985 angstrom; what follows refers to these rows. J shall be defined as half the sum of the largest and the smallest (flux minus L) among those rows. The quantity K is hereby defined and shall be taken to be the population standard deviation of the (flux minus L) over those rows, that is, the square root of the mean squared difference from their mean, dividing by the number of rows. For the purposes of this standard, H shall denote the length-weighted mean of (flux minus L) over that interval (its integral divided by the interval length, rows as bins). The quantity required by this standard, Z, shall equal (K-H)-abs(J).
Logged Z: 0.15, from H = -0.05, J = -0.1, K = 0.21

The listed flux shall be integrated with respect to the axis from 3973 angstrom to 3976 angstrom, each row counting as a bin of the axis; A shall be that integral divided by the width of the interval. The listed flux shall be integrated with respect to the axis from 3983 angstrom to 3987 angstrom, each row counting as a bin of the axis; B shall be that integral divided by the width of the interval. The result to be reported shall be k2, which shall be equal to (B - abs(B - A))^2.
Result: 276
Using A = 16.6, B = 17.2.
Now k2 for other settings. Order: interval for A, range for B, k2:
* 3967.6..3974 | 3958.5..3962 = 271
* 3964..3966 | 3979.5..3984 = 274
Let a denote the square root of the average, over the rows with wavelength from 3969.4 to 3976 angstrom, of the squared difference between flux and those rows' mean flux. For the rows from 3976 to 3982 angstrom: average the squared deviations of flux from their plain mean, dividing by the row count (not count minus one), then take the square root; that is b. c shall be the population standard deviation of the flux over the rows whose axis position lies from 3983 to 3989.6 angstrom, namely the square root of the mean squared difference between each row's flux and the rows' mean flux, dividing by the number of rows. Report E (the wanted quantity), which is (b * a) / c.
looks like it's 0.52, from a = 0.45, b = 0.44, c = 0.38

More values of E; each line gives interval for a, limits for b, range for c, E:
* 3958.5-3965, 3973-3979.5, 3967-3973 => 0.47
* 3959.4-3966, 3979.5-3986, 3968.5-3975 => 0.25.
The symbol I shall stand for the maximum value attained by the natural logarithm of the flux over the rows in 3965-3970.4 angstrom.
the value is 2.90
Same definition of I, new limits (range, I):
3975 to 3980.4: 2.88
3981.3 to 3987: 2.89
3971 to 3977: 2.84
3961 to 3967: 2.85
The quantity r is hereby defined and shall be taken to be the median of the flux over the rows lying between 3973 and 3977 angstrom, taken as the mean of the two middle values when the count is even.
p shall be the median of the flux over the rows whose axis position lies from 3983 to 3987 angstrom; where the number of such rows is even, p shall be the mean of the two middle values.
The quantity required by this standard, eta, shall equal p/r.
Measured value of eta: 1.03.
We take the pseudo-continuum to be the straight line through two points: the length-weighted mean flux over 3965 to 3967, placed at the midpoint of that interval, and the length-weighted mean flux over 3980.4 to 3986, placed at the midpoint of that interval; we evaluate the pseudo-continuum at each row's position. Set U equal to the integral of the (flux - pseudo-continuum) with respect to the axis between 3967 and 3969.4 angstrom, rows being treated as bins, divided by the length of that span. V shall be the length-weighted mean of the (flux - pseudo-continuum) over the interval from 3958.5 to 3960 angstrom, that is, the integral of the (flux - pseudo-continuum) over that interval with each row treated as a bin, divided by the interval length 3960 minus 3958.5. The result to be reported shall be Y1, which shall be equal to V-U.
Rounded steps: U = 0.8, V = 0.5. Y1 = -0.3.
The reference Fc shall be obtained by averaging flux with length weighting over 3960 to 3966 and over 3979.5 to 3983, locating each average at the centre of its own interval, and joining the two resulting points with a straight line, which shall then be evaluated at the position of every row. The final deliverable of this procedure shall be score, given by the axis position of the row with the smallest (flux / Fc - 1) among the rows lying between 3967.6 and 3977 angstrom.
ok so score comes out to 3974.47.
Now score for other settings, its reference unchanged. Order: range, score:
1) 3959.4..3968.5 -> 3963.51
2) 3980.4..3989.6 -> 3989.14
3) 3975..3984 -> 3975.39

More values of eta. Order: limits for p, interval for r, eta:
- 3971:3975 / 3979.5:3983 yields 0.94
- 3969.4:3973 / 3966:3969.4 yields 0.96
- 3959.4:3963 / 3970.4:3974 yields 0.96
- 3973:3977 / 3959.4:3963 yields 1.02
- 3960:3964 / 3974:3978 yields 0.96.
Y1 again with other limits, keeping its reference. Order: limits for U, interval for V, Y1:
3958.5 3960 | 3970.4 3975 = -1.0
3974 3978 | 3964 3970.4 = 0.9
